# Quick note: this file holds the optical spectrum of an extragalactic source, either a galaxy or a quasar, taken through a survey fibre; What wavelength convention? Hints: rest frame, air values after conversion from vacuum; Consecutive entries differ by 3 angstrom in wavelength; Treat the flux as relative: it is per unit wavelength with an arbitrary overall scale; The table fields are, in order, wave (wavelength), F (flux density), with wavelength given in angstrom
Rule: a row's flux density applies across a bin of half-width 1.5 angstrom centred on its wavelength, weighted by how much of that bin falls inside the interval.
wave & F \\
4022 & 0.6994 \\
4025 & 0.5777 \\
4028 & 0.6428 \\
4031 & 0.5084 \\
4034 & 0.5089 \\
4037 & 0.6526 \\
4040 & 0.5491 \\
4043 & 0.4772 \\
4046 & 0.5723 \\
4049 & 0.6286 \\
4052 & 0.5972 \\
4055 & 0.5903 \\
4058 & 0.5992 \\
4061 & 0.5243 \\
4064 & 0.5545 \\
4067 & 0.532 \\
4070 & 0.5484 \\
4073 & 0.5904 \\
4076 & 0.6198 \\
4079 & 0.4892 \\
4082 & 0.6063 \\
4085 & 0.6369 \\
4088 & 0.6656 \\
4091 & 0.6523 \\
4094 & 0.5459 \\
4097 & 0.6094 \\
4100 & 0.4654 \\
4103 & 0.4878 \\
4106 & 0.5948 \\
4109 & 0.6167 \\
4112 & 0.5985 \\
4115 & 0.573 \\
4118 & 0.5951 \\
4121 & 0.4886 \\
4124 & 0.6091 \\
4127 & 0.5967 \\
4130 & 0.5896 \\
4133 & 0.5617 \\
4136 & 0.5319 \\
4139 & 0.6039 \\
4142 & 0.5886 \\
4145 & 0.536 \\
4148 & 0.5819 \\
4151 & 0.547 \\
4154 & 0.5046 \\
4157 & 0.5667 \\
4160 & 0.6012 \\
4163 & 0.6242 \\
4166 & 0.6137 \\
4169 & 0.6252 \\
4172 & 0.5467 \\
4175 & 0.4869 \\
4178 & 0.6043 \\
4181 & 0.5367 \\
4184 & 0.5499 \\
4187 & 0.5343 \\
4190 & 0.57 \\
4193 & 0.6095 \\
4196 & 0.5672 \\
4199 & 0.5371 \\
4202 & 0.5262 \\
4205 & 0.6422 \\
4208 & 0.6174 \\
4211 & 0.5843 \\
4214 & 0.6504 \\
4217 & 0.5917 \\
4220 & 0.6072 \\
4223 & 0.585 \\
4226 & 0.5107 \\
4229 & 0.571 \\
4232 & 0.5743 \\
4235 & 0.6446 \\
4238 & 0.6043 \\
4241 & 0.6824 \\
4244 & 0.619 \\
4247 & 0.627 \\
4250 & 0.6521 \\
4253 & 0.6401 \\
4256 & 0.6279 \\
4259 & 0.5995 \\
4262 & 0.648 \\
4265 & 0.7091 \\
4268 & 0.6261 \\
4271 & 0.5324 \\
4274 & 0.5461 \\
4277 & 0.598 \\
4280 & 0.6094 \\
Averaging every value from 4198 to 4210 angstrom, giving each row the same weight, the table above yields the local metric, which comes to 0.58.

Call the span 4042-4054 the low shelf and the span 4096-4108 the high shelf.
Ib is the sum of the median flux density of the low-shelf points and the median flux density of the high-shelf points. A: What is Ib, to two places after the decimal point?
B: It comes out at 1.13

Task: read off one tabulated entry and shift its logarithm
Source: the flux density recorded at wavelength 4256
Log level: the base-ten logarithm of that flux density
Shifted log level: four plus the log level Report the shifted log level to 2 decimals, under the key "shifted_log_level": 3.80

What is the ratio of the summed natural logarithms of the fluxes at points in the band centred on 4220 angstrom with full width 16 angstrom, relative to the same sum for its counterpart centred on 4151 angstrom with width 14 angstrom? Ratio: 0.88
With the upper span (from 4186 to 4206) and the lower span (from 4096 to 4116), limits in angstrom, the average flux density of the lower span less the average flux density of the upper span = -0.006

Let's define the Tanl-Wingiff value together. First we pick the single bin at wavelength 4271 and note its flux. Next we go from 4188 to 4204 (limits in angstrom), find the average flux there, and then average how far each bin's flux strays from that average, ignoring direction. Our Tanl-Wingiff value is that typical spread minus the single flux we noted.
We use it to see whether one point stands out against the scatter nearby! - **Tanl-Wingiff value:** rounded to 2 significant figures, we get -0.51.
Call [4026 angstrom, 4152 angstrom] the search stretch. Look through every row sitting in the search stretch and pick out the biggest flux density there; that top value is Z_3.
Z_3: 0.6656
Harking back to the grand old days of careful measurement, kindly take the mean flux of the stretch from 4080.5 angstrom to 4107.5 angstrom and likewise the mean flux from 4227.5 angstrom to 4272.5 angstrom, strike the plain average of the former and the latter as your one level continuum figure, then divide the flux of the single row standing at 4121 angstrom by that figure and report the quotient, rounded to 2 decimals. 0.81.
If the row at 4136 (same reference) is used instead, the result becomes 0.88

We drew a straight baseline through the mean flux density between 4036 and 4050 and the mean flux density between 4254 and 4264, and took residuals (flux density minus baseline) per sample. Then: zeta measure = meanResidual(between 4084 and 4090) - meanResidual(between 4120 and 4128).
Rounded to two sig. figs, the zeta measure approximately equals 0.095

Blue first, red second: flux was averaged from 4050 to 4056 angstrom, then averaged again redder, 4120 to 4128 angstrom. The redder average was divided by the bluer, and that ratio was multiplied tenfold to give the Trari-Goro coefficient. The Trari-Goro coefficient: 9.5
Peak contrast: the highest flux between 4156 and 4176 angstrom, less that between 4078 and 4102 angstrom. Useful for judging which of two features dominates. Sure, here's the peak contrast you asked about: -0.04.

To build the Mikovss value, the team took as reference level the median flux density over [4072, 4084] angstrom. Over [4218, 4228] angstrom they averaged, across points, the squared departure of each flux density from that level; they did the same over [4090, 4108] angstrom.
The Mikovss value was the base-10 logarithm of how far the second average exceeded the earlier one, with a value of -2.5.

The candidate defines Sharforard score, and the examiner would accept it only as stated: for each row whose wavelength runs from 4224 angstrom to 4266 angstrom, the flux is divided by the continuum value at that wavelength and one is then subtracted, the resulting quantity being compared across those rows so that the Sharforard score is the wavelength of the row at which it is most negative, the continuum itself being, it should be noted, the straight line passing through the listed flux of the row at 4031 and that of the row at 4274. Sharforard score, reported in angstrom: 4226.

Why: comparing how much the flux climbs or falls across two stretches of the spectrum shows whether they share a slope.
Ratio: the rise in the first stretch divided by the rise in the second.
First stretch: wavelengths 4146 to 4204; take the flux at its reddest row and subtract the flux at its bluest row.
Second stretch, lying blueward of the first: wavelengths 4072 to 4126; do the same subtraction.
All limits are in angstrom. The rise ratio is -3.0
